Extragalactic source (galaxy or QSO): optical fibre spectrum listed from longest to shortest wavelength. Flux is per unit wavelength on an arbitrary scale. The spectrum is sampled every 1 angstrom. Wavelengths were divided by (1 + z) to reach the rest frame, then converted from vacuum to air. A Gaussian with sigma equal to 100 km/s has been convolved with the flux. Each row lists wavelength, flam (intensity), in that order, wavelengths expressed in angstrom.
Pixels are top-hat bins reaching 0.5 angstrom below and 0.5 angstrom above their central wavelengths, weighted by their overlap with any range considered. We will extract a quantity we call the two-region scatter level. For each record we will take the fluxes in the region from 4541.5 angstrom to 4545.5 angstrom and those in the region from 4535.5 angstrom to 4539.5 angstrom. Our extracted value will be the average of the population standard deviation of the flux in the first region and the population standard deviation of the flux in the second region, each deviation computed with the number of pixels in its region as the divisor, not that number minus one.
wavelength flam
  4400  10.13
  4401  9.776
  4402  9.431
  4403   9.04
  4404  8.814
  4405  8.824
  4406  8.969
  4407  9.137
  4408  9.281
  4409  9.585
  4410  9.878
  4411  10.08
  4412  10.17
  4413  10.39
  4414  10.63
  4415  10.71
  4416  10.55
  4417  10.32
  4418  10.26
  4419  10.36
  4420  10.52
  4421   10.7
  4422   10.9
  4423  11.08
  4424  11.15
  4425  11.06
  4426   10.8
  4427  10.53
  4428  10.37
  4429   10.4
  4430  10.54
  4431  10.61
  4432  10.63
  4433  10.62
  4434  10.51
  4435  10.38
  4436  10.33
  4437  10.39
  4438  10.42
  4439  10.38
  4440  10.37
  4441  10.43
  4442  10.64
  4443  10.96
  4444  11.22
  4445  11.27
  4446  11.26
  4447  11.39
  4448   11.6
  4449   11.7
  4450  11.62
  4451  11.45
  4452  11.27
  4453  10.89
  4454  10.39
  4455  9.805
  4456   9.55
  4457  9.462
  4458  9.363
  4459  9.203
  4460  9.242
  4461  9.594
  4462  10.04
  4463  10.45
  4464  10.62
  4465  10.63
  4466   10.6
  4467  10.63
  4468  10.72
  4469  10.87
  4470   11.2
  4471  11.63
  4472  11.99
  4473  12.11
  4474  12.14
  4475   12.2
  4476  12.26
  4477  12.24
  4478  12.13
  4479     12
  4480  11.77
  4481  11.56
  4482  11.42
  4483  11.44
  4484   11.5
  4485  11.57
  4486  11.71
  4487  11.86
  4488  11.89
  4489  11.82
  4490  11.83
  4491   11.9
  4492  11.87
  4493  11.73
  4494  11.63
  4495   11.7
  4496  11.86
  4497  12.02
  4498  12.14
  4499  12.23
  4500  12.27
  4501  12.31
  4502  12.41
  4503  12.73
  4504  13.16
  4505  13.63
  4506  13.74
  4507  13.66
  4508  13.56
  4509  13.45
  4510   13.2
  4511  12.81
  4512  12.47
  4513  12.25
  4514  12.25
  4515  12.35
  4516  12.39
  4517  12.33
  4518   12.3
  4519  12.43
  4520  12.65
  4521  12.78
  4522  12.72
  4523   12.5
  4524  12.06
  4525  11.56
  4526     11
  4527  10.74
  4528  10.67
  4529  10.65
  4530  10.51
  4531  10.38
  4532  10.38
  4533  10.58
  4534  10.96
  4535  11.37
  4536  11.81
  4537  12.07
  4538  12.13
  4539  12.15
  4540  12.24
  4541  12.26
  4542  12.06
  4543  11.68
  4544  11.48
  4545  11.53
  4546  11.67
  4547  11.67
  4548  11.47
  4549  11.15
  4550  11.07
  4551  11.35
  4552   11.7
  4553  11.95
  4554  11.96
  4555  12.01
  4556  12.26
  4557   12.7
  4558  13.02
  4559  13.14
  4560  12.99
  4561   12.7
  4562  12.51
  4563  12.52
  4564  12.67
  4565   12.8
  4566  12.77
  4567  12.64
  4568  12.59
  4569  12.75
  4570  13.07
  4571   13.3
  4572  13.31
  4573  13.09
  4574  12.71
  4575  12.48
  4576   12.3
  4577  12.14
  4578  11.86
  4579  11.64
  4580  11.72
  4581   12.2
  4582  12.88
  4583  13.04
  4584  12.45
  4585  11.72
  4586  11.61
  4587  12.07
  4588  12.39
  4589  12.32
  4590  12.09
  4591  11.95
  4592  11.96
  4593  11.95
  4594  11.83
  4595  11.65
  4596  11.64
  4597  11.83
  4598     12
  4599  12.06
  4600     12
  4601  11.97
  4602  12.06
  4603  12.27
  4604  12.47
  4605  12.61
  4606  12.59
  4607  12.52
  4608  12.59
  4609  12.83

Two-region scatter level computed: 0.18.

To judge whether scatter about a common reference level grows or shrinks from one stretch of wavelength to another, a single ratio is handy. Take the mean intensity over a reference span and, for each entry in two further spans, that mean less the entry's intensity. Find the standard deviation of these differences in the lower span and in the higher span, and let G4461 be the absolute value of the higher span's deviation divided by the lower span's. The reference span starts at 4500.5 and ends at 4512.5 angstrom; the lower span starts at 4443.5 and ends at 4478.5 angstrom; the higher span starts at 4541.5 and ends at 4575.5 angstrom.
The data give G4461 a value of 0.69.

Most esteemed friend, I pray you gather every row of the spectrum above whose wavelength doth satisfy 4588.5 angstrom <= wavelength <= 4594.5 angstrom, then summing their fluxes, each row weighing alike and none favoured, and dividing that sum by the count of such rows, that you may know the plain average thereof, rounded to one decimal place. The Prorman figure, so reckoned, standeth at 12.0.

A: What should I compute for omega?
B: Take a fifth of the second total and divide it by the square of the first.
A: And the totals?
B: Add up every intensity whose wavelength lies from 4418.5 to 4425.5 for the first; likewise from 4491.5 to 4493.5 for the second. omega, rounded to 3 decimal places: 0.001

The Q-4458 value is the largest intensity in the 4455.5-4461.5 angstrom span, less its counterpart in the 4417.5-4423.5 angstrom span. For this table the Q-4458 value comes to -1.5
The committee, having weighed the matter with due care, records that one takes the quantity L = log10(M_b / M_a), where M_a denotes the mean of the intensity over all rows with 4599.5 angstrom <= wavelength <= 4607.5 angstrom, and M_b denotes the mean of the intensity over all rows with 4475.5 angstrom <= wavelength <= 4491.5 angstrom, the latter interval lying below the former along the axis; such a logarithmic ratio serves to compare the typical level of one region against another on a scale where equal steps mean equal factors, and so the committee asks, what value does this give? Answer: -0.02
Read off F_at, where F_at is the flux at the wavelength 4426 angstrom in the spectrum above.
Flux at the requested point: 10.8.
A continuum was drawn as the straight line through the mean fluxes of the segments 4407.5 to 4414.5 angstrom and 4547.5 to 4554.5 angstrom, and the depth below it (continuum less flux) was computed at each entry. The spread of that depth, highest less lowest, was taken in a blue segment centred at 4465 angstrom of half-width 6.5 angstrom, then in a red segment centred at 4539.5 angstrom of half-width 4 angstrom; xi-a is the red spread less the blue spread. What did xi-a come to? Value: -1.70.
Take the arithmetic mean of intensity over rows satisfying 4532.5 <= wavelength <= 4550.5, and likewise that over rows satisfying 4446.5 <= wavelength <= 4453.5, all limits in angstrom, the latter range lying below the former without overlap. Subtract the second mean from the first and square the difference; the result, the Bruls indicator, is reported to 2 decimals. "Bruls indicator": 0.05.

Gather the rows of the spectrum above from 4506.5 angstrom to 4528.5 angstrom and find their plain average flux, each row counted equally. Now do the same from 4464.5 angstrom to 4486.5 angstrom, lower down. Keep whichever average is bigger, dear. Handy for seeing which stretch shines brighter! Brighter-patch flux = 12.4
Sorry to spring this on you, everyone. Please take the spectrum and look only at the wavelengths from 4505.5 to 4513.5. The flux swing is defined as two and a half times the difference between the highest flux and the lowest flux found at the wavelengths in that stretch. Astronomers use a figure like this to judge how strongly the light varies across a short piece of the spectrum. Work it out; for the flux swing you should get 3.7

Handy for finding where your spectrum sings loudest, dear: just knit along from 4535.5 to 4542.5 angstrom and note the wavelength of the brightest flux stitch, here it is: 4541 angstrom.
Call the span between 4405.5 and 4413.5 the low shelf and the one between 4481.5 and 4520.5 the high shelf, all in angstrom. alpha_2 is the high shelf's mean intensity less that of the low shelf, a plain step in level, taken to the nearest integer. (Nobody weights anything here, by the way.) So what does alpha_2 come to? 3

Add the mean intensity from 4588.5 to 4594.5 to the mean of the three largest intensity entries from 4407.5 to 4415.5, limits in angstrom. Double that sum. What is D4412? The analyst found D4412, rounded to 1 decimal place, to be 45.2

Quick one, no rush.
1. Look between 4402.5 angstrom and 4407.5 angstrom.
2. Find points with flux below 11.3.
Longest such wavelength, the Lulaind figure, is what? 4407 angstrom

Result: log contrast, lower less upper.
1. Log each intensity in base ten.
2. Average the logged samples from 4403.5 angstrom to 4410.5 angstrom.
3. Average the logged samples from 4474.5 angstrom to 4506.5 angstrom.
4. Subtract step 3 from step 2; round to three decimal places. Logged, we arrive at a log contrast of -0.118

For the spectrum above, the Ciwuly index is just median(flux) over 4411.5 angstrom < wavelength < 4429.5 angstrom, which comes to 10.5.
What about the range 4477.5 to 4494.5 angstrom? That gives 11.8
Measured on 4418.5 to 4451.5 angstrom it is 10.6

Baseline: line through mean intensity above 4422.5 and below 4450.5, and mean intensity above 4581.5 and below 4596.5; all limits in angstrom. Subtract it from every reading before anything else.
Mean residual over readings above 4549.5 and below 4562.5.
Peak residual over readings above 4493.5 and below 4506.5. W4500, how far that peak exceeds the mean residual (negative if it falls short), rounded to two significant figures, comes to 1.9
